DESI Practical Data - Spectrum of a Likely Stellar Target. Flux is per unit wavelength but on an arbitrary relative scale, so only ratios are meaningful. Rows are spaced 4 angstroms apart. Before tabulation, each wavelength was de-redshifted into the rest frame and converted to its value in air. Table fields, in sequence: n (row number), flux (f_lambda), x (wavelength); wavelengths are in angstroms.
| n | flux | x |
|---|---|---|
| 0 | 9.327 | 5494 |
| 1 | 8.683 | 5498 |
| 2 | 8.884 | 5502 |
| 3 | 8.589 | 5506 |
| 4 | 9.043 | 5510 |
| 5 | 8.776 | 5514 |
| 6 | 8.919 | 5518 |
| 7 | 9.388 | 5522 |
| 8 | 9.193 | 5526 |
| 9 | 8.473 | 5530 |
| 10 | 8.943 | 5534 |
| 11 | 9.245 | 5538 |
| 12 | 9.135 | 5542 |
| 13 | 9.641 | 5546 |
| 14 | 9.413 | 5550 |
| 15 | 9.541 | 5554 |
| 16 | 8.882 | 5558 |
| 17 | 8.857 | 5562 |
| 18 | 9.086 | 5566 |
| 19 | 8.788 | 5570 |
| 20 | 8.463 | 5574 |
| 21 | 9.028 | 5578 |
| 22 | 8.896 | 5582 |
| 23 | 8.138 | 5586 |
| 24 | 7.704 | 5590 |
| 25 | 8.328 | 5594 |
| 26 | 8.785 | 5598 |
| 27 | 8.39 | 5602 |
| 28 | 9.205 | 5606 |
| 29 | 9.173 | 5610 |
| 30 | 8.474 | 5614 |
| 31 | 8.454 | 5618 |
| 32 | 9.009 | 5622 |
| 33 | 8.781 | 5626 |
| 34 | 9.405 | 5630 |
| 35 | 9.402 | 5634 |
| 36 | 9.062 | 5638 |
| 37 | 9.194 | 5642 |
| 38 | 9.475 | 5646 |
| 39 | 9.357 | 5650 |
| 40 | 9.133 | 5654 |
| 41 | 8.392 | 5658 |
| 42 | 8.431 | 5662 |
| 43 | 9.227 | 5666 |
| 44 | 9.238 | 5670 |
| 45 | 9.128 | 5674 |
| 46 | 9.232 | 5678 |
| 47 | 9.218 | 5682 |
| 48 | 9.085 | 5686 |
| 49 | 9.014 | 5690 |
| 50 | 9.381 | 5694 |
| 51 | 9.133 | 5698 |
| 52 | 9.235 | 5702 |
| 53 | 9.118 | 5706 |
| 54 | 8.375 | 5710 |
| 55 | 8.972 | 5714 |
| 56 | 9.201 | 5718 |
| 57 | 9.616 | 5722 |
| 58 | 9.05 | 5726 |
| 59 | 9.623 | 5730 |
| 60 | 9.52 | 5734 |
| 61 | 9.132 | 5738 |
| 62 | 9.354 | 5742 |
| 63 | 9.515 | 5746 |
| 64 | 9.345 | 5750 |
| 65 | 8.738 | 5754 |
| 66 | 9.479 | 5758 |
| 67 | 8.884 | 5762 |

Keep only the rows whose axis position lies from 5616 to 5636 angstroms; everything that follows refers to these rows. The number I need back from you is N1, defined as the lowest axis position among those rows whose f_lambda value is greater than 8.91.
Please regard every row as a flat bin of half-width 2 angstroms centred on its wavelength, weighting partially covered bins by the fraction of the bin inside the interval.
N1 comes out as 5622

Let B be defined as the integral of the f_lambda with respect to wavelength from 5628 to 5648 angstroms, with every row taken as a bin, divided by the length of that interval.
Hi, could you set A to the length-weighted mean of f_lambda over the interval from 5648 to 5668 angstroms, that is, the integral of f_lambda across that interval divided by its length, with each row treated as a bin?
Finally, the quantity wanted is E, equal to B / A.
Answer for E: 1.04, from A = 8.91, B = 9.31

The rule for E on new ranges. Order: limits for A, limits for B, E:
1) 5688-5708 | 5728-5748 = 1.03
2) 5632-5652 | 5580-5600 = 0.90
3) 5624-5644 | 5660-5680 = 0.99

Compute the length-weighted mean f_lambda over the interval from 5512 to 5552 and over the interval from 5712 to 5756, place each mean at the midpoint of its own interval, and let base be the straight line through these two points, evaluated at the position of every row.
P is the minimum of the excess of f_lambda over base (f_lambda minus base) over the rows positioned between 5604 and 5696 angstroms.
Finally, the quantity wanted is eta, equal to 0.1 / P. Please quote -0.121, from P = -0.82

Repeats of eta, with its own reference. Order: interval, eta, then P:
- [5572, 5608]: -0.069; -1.46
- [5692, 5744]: -0.113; -0.88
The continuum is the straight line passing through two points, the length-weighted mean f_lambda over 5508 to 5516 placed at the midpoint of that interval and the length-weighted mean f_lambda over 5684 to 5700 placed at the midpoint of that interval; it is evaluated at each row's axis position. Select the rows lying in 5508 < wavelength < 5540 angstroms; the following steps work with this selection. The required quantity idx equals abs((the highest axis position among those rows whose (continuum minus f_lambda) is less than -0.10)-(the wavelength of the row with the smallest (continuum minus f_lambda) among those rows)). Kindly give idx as 16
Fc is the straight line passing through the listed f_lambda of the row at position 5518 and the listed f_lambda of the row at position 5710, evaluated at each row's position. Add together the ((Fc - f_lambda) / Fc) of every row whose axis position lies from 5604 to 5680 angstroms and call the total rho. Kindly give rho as -1.1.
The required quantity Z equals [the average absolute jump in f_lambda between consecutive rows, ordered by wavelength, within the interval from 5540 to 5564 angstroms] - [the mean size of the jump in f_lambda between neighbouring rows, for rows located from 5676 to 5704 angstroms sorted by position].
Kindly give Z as 0.15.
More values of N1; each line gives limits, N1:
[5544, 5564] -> 5546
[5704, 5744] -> 5706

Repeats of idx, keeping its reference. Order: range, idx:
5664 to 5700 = 0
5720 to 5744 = 20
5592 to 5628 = 4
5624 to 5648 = 0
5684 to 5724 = 0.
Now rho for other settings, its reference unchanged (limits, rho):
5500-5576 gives -0.3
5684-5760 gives -2.0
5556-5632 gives -0.1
